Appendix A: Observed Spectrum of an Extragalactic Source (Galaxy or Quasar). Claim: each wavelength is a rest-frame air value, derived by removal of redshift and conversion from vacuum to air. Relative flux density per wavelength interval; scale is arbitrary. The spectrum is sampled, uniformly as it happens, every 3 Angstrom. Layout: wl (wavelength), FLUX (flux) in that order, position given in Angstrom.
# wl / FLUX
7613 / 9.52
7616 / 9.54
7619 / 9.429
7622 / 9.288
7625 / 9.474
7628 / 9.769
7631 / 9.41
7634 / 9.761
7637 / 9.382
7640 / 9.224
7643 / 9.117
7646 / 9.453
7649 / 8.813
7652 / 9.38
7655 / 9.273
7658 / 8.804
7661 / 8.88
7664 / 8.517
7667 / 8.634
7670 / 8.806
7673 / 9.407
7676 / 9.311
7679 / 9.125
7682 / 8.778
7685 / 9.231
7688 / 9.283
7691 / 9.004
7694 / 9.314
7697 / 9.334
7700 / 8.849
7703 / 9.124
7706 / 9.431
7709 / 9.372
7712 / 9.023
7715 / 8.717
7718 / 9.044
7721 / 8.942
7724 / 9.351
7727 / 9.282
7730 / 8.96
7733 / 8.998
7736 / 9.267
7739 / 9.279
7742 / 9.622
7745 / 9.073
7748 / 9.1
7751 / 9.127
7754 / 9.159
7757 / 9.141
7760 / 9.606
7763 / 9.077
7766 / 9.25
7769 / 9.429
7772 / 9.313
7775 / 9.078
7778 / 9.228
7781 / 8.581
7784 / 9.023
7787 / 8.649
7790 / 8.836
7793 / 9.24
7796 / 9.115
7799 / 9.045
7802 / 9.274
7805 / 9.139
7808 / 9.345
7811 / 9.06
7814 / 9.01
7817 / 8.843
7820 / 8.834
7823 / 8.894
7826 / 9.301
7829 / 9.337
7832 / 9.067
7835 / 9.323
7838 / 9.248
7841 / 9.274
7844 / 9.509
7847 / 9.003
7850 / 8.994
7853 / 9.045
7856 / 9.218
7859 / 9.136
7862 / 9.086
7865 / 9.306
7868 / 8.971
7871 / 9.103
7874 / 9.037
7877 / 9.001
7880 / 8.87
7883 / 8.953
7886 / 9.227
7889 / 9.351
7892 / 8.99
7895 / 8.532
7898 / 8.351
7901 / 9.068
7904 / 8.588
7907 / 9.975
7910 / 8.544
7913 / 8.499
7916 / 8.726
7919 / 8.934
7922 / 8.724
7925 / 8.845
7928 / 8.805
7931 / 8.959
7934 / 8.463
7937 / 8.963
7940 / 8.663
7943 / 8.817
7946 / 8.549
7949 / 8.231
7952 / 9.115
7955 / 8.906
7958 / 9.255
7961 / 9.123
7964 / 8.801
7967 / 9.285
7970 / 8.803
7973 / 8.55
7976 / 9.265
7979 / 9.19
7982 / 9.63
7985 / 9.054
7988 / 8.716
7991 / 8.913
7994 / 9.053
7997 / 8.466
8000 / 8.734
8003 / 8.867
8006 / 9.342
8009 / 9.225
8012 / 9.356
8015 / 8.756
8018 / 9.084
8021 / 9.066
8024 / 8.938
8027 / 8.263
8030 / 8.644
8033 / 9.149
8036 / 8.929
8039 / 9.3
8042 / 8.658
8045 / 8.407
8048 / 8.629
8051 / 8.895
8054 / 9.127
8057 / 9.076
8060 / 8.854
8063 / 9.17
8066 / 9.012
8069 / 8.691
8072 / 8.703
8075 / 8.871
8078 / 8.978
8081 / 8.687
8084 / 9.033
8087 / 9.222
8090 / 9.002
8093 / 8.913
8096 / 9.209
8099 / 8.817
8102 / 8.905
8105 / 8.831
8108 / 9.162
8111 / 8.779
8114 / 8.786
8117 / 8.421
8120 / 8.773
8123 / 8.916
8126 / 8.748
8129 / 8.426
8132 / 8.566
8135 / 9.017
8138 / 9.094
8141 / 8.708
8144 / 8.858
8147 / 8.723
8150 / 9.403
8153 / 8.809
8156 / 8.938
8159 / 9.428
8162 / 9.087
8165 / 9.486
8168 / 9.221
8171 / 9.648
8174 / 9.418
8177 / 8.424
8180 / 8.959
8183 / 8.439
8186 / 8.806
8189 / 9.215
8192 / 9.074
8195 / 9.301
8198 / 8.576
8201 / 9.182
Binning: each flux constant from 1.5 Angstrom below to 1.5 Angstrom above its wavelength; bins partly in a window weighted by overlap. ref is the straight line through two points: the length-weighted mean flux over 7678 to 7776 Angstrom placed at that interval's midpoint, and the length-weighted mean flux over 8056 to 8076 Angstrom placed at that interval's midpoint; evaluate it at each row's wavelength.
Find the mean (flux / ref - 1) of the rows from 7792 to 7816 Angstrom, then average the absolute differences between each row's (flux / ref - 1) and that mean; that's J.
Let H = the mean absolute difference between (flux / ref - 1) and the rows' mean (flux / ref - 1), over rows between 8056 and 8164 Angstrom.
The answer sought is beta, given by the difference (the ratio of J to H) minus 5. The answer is -4.47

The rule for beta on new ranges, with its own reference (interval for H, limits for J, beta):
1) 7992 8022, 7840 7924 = -4.03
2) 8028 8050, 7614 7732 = -4.12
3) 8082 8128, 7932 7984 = -3.02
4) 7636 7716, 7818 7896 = -4.31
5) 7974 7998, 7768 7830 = -4.26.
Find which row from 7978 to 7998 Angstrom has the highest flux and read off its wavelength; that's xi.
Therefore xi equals 7982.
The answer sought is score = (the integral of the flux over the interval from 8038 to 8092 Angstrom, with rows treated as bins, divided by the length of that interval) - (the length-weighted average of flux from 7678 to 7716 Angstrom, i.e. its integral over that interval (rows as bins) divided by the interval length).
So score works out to -0.22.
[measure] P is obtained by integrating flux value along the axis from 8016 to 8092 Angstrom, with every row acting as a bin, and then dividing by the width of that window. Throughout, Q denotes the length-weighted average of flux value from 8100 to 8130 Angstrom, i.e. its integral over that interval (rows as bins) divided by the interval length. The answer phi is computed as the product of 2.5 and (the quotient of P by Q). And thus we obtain 2.53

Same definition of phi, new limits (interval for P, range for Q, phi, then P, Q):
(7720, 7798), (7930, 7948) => 2.62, 9.14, 8.72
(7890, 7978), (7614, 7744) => 2.41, 8.84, 9.19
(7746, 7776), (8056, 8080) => 2.59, 9.23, 8.91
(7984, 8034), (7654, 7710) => 2.46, 8.92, 9.07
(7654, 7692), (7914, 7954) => 2.57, 9.00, 8.75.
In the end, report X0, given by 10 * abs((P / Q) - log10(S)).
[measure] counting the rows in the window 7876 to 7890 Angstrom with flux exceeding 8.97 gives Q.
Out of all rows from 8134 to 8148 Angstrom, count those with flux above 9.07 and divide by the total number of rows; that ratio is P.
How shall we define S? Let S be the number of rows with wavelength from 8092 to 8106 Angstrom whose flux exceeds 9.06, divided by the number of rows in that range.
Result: 8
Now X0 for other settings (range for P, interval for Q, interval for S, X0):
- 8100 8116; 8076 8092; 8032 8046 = 4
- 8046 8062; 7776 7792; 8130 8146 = 9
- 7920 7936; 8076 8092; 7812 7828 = 7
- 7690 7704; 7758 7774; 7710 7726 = 8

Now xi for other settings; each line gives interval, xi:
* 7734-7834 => 7742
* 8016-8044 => 8039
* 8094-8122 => 8096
